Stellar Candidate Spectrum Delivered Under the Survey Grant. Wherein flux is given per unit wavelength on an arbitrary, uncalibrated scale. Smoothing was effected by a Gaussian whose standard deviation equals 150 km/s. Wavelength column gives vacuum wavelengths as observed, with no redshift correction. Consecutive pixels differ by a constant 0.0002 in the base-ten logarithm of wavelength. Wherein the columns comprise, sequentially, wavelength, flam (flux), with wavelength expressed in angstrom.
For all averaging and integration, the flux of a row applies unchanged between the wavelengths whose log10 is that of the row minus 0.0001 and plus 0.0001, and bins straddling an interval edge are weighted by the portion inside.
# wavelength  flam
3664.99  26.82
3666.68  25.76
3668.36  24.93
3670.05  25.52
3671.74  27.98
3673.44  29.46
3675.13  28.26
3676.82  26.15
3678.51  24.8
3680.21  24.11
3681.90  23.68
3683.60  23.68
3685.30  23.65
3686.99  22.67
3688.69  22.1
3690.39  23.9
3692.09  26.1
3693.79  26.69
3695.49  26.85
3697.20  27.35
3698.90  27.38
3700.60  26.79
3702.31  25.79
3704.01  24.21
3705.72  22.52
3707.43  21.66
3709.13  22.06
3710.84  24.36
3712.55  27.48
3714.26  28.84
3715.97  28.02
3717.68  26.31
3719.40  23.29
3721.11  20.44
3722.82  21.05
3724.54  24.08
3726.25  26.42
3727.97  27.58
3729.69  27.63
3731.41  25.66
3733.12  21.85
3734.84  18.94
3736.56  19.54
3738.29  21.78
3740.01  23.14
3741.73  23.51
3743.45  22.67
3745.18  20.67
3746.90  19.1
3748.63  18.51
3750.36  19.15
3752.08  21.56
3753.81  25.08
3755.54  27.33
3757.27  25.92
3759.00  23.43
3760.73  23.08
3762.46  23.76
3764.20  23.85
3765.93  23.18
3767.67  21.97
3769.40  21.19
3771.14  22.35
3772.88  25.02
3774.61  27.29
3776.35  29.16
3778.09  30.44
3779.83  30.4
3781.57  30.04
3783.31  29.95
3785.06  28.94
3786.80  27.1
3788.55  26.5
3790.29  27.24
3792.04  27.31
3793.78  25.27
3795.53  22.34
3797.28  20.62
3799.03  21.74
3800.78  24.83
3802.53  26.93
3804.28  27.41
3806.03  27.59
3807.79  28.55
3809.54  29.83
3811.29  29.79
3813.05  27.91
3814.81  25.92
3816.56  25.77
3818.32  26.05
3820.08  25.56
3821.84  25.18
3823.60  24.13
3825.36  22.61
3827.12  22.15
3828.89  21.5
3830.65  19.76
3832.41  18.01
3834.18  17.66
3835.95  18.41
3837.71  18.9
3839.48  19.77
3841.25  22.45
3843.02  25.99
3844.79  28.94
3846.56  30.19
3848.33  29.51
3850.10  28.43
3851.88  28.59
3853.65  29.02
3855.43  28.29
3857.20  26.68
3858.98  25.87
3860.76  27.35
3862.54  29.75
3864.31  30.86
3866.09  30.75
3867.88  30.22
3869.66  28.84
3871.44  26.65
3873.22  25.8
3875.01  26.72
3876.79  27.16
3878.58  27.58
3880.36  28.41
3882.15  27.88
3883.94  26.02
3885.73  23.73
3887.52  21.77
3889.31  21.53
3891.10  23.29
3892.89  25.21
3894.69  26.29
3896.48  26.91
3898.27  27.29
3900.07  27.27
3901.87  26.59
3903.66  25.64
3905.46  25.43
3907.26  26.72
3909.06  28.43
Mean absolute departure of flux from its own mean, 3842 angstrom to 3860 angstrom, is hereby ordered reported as 1.2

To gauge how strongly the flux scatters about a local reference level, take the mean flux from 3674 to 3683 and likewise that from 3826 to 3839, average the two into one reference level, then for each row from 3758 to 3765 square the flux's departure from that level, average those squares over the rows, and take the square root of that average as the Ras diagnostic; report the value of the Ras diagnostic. 1.1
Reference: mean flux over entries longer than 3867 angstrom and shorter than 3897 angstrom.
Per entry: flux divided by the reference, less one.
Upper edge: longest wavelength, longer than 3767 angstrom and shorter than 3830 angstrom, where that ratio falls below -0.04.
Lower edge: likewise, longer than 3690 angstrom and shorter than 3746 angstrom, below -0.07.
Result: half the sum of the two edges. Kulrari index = 3787.0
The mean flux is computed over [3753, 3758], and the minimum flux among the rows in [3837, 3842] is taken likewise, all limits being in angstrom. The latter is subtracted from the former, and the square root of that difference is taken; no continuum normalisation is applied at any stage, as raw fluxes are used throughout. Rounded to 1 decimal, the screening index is 2.7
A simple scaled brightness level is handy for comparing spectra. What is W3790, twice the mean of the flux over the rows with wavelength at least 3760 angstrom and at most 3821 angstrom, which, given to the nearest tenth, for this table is 52.3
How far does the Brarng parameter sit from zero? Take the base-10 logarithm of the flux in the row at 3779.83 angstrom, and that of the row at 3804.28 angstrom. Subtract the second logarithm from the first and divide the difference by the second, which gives 0.03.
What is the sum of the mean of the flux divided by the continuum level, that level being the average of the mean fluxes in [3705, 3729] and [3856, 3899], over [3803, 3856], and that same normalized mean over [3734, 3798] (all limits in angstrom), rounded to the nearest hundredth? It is 1.92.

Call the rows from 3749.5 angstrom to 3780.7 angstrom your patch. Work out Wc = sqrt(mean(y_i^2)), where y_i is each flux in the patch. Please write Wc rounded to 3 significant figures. 24.9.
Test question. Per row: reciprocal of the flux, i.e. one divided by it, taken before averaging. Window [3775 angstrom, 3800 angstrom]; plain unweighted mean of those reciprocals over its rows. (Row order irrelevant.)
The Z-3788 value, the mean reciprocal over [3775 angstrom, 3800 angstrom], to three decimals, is 0.038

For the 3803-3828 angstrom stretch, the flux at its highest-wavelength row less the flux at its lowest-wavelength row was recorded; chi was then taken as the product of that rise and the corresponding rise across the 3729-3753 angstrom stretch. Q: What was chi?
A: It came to 32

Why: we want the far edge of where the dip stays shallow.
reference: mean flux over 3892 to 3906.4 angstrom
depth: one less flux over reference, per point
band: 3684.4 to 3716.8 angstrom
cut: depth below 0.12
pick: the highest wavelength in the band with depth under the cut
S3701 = 3715.97 angstrom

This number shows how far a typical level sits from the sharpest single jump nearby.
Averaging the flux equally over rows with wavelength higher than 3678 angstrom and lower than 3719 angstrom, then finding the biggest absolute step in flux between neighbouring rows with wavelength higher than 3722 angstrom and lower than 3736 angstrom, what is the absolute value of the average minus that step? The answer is 21.2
